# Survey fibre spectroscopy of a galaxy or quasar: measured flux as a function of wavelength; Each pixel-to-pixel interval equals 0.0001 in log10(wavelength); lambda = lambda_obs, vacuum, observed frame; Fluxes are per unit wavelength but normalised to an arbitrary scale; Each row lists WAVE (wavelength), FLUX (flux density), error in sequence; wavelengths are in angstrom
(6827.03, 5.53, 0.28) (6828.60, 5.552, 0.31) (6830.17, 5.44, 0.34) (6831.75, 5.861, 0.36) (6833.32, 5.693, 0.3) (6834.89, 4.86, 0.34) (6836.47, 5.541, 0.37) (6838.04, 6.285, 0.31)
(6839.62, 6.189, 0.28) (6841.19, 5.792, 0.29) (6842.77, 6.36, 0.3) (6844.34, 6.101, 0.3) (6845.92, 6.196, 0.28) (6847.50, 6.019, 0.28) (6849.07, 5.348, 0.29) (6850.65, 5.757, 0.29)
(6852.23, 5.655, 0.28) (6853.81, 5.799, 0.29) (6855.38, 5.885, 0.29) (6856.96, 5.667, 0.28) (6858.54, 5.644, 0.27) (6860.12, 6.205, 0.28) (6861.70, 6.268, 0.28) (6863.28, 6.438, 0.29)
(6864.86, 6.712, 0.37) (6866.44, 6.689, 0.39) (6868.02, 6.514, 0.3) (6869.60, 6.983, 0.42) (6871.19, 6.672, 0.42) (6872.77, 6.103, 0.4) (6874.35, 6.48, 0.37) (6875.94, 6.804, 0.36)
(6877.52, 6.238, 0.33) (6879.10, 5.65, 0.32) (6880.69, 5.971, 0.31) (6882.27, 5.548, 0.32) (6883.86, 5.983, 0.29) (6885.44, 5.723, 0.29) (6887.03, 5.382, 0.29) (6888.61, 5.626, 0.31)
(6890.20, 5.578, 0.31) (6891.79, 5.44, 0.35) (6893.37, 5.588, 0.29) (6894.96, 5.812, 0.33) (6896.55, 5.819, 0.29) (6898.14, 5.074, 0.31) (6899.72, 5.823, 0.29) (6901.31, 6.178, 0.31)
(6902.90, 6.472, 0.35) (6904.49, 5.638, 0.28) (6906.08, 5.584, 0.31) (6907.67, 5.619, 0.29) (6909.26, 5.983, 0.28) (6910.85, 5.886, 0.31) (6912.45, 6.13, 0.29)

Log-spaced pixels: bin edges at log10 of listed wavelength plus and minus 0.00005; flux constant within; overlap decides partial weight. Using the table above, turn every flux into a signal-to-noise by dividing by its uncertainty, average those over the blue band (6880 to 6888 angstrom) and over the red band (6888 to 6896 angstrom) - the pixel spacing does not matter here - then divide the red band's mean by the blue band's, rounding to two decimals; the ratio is 0.93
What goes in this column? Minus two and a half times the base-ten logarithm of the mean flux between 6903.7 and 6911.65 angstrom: -1.90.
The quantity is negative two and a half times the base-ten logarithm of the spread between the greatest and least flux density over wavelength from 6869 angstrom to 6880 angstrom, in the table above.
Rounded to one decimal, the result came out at -0.3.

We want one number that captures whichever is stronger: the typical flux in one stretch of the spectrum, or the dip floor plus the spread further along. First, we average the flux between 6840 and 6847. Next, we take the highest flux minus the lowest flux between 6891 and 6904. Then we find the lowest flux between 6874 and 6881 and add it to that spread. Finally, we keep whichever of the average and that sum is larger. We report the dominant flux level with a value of 7.05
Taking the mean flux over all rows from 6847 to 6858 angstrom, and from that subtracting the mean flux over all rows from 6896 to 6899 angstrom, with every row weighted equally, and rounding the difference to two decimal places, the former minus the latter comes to 0.29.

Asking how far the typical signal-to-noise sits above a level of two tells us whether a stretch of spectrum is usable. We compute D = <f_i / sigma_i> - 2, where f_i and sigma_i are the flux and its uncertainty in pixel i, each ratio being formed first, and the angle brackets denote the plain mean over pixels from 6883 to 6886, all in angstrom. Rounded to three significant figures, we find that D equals 18.2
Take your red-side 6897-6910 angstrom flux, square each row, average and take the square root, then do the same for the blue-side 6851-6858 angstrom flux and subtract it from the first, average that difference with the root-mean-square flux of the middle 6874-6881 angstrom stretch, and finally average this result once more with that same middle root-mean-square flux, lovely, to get 4.70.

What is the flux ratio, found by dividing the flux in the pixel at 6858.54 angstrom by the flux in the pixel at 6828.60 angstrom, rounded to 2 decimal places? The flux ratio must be 1.02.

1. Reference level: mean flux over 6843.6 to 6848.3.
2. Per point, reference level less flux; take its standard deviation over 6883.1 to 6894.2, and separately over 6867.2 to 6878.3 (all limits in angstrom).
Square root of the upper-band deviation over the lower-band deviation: 0.80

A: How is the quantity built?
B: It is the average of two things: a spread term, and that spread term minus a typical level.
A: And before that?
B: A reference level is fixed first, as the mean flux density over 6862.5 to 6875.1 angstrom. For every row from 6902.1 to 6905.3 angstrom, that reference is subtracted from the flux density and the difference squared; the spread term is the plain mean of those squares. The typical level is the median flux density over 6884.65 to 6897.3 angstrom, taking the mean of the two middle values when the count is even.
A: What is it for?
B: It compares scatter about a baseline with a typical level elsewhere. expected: -2.36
